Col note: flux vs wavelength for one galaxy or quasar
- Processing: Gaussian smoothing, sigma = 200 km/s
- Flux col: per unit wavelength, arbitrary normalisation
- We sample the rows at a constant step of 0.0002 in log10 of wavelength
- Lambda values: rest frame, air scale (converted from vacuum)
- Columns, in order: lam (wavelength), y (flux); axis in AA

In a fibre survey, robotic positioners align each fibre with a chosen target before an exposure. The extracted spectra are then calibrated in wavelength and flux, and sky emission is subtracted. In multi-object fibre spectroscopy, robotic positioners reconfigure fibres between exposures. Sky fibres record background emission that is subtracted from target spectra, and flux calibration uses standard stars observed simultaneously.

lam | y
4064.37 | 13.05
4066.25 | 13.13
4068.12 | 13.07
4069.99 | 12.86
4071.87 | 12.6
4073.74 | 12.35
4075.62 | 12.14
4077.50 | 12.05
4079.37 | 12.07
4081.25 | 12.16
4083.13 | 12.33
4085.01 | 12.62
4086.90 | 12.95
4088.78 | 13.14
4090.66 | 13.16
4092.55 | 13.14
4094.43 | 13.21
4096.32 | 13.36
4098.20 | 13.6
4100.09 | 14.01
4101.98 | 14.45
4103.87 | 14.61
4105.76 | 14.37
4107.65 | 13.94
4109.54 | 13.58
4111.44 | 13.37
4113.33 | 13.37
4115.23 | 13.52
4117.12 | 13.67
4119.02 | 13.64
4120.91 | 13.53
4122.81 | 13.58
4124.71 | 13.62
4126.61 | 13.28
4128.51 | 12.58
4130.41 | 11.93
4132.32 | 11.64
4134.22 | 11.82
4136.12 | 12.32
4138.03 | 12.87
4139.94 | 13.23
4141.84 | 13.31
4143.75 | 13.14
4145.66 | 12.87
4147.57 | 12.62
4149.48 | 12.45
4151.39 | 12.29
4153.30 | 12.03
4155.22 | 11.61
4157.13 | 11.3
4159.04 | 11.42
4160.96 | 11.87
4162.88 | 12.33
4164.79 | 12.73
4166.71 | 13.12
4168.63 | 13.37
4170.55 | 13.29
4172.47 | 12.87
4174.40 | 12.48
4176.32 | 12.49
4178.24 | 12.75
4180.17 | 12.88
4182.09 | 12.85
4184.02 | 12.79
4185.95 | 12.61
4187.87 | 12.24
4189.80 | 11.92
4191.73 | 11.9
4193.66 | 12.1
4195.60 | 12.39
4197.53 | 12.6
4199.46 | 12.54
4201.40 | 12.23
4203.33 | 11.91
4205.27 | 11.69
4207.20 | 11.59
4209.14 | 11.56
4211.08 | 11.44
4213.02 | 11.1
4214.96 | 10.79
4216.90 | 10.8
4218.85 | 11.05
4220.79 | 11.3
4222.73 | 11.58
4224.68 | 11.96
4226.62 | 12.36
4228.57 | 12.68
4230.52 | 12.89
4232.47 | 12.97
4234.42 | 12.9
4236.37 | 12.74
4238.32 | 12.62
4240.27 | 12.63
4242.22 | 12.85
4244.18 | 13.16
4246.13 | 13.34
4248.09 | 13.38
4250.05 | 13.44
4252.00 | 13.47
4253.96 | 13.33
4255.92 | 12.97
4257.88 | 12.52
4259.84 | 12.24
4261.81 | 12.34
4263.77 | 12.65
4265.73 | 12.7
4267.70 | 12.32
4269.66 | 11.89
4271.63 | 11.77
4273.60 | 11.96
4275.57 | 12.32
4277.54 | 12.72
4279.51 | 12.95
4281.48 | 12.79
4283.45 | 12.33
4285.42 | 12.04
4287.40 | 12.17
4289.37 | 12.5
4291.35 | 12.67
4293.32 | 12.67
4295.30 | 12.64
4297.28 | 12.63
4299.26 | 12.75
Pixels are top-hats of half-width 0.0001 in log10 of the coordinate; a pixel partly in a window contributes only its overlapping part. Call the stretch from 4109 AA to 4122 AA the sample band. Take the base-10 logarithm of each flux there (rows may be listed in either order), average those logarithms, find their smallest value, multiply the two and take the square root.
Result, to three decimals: 1.129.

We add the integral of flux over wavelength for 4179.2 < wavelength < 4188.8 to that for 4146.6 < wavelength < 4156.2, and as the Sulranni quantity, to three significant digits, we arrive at 239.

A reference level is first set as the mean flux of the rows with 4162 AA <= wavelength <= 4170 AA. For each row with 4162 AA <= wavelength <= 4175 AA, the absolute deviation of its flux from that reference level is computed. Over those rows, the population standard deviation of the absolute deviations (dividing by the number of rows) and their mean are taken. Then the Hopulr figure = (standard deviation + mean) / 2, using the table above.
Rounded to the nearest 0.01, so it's 0.25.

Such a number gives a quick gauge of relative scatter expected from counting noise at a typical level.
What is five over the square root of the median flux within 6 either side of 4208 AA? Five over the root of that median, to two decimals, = 1.47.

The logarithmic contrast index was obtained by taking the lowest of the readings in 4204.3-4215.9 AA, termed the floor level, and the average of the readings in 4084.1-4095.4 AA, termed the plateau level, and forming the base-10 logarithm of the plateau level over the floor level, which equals 0.082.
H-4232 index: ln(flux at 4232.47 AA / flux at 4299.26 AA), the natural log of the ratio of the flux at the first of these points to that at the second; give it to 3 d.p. 0.017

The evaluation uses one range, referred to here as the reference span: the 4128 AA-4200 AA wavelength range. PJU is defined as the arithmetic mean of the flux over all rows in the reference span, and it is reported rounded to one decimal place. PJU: 12.5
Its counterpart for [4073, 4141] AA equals 13.1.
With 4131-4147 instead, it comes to 12.6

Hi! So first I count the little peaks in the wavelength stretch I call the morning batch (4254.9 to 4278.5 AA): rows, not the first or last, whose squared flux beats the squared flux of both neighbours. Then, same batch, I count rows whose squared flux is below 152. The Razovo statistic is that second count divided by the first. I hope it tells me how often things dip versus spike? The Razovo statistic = 6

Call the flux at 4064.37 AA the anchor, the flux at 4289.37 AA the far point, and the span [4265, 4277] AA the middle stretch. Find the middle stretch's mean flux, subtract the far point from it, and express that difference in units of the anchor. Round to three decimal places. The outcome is -0.026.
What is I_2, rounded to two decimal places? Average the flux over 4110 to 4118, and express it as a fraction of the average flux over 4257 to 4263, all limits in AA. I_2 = 1.09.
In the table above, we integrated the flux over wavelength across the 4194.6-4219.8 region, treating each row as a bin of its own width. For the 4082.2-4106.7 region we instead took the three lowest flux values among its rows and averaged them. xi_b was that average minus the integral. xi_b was -281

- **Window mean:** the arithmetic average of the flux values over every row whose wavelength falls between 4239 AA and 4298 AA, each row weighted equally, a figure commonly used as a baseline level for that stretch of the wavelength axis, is 12.6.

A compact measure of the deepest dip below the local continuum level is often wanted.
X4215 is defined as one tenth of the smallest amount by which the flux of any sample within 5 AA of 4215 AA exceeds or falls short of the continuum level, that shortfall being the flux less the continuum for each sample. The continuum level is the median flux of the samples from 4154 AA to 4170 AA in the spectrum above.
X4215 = -0.13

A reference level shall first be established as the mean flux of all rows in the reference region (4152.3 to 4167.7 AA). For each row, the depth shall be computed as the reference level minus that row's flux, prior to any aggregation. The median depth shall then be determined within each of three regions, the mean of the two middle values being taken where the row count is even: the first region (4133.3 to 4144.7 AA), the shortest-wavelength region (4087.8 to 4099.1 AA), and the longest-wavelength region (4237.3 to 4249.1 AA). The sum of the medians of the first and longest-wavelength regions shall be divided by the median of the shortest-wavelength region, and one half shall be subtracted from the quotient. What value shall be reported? 1.2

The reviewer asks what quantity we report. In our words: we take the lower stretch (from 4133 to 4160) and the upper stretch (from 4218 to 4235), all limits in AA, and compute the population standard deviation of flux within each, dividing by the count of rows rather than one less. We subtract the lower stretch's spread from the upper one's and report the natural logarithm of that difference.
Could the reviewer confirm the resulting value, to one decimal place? -2.9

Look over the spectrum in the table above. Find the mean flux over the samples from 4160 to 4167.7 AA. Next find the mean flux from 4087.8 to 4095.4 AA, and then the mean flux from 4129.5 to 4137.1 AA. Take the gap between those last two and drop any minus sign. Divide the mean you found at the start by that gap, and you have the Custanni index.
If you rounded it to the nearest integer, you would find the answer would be 10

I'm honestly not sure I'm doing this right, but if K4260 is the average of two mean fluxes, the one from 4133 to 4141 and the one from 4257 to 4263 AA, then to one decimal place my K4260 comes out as 12.5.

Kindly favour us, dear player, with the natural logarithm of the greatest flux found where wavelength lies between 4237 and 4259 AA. 2.60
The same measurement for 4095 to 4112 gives 2.68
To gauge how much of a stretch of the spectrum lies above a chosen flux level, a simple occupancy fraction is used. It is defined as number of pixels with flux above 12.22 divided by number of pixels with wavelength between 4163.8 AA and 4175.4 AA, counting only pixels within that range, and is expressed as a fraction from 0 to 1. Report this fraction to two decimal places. 1.00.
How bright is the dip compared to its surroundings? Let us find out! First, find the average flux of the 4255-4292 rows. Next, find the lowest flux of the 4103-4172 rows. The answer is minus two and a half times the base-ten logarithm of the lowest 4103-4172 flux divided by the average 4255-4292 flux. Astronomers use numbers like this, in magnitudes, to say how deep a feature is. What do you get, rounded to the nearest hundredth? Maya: 0.10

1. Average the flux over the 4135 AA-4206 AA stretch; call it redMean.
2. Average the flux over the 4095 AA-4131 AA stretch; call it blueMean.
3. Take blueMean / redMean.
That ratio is 1.09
